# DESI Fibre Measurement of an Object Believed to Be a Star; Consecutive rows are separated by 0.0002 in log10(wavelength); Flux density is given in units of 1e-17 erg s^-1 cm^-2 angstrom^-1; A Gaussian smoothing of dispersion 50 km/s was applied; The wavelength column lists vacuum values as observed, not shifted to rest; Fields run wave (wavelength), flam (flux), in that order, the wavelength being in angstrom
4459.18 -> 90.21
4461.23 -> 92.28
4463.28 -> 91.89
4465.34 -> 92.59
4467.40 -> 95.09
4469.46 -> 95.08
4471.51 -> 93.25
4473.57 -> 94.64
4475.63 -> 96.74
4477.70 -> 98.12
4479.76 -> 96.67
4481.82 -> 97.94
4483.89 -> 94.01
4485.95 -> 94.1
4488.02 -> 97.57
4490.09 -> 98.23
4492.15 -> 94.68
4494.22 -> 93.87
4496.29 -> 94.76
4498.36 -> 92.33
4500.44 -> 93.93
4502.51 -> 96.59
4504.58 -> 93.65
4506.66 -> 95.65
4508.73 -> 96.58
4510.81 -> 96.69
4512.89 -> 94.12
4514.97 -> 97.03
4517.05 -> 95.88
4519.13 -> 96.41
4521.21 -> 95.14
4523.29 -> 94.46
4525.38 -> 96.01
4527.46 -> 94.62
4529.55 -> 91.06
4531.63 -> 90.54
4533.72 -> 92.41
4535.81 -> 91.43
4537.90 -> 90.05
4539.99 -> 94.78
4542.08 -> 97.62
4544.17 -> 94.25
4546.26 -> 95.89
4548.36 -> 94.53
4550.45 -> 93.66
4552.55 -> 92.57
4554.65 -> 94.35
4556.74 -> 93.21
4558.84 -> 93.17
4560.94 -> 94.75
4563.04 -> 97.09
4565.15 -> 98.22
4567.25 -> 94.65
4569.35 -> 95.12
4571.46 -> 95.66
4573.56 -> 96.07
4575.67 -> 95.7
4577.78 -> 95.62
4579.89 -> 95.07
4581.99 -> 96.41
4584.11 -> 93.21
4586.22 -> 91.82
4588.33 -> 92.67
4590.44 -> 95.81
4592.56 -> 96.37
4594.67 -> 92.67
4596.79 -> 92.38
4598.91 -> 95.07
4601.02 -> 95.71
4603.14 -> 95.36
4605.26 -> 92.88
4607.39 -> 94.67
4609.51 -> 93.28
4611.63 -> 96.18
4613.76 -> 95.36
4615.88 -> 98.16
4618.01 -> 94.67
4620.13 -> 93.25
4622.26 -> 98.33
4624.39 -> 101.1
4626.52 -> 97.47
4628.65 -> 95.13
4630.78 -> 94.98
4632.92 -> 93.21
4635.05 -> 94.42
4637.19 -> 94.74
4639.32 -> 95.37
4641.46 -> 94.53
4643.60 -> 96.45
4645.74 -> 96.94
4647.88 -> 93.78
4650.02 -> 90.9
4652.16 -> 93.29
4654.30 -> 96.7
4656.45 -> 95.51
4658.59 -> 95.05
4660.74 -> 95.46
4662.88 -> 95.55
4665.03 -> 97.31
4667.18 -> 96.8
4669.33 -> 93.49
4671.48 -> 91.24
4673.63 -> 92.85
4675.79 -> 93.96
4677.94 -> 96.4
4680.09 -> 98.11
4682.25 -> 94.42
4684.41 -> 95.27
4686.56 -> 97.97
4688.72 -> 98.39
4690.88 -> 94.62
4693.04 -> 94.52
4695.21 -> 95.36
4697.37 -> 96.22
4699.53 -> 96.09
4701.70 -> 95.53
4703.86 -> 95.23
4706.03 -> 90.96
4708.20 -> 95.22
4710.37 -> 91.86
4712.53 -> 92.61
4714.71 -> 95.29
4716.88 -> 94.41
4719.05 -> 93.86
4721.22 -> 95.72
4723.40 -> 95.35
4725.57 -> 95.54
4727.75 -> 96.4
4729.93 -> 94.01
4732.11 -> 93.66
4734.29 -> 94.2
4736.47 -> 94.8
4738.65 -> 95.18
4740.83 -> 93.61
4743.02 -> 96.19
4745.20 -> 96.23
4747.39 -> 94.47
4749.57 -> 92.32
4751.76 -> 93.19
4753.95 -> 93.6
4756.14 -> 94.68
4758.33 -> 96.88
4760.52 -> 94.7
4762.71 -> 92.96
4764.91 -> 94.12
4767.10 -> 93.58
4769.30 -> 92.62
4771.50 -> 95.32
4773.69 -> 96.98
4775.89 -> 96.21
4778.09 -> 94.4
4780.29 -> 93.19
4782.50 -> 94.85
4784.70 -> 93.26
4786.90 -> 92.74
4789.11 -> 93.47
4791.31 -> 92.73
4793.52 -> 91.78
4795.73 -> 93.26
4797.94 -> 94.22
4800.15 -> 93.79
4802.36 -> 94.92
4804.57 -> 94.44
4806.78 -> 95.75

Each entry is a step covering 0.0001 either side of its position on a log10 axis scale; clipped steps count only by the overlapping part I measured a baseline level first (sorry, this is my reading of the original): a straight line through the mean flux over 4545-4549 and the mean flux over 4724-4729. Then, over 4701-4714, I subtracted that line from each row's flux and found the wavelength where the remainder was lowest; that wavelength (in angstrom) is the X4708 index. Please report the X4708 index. 4706.03 angstrom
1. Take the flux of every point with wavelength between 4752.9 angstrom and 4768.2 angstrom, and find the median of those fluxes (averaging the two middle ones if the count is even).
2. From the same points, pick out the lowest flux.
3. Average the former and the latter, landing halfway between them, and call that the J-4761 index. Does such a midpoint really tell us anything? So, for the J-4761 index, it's 93.5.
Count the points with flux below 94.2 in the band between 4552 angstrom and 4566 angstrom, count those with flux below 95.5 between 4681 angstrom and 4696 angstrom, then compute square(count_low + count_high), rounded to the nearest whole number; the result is 64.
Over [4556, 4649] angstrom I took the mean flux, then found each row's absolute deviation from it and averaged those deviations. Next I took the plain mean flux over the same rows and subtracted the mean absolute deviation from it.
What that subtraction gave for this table 93.8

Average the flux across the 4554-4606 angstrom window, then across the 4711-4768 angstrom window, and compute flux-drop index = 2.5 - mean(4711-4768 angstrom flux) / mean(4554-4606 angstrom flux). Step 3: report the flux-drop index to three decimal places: 1.503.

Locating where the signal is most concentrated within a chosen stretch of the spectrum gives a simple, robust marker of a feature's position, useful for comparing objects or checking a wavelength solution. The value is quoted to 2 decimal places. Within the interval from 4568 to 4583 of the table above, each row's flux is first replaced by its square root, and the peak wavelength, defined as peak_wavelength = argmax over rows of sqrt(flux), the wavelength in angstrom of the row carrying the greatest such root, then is 4581.99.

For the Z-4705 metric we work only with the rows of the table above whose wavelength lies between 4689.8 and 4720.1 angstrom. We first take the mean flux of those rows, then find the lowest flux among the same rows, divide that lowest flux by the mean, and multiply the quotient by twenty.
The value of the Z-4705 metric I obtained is 19.3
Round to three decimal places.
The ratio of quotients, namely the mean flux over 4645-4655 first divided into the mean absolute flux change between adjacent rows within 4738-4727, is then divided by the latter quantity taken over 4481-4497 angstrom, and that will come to 0.005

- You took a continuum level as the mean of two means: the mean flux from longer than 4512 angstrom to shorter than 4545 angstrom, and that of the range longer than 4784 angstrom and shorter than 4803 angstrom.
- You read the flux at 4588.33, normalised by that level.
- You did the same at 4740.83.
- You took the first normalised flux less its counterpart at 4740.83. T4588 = -0.010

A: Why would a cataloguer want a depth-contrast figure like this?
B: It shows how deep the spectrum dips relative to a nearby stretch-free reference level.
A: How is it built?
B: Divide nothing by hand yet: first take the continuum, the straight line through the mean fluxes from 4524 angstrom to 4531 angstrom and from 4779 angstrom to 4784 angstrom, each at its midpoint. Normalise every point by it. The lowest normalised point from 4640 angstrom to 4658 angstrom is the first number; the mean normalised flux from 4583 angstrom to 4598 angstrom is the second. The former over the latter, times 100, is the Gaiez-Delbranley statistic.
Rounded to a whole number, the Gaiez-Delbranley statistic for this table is 97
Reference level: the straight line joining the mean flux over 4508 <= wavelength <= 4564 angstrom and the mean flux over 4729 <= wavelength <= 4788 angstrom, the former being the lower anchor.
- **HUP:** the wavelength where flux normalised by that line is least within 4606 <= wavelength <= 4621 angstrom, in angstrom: 4620.13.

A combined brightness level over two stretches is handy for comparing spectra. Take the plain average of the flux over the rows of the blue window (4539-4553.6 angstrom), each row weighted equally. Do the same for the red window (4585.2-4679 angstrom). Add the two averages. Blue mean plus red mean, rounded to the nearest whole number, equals 190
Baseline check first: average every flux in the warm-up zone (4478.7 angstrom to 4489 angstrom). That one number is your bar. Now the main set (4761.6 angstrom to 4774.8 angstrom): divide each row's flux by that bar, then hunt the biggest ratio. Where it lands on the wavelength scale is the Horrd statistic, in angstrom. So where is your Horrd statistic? 4773.69 angstrom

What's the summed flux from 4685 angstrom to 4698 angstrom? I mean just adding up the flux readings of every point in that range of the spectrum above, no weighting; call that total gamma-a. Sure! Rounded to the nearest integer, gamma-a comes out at 577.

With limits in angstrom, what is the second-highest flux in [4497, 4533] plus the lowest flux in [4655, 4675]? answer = 188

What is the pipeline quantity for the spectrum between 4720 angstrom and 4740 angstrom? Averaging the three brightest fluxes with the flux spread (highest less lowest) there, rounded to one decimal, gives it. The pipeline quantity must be 49.3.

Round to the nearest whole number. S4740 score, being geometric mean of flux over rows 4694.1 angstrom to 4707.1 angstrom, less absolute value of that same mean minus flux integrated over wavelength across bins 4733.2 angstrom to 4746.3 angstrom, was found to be -1055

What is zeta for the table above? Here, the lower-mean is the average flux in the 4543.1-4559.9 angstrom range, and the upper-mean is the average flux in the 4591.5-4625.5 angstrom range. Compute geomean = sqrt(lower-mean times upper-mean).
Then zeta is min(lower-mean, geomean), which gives 94.0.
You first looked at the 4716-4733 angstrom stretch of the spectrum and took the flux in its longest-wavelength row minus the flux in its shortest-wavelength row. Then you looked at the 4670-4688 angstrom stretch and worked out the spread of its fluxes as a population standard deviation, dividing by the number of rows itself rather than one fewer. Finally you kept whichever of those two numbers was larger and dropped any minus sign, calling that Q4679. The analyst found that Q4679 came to 2.26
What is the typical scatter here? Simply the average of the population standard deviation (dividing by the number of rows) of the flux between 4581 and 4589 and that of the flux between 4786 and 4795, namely 1.2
